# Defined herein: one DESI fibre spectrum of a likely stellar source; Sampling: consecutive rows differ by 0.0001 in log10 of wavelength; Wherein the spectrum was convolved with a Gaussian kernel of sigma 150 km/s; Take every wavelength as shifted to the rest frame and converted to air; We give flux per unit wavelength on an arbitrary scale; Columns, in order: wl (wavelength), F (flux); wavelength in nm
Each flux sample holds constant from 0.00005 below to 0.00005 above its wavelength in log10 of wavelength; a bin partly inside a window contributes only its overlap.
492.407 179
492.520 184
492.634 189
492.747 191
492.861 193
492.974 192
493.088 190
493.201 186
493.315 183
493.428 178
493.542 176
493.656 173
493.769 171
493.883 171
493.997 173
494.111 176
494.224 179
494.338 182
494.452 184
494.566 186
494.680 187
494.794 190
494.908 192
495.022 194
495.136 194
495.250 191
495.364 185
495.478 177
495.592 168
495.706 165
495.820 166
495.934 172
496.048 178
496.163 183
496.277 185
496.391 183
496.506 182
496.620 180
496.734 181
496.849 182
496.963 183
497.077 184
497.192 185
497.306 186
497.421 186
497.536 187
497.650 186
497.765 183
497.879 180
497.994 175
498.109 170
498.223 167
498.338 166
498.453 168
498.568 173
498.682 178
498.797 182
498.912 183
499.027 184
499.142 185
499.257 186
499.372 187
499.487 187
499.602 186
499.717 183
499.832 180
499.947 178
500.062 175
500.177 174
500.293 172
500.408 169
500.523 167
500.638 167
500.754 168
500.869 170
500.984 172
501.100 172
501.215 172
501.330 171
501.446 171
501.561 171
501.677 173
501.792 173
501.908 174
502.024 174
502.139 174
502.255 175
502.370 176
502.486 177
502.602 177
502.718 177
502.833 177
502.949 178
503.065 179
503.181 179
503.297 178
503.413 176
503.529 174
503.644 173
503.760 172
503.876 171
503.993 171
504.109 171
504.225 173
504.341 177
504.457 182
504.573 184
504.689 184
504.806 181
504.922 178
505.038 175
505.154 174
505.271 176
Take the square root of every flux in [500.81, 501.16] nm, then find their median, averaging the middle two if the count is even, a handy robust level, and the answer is 13.1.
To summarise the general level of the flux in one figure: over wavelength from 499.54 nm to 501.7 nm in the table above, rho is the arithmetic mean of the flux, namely 173.2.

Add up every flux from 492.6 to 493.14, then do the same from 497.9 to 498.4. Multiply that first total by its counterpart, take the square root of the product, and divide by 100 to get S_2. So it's 8.05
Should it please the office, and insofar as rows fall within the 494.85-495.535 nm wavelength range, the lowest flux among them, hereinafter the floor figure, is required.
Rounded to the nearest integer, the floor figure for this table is 177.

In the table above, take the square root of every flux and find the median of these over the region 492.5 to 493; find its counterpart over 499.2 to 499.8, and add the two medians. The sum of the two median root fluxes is 27.5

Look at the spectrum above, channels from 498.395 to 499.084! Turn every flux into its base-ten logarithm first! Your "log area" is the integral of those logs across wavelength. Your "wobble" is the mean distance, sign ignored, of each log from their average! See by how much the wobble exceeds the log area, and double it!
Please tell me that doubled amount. -3.08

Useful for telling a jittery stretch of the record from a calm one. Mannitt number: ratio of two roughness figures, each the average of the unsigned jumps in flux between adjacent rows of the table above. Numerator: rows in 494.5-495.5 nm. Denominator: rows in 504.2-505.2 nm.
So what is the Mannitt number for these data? 1.2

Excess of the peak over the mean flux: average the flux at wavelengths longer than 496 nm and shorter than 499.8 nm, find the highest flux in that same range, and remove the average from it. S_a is 6.0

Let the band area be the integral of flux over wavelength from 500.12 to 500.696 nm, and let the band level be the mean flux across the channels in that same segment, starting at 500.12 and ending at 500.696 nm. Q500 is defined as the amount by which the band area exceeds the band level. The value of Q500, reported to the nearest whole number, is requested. -72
